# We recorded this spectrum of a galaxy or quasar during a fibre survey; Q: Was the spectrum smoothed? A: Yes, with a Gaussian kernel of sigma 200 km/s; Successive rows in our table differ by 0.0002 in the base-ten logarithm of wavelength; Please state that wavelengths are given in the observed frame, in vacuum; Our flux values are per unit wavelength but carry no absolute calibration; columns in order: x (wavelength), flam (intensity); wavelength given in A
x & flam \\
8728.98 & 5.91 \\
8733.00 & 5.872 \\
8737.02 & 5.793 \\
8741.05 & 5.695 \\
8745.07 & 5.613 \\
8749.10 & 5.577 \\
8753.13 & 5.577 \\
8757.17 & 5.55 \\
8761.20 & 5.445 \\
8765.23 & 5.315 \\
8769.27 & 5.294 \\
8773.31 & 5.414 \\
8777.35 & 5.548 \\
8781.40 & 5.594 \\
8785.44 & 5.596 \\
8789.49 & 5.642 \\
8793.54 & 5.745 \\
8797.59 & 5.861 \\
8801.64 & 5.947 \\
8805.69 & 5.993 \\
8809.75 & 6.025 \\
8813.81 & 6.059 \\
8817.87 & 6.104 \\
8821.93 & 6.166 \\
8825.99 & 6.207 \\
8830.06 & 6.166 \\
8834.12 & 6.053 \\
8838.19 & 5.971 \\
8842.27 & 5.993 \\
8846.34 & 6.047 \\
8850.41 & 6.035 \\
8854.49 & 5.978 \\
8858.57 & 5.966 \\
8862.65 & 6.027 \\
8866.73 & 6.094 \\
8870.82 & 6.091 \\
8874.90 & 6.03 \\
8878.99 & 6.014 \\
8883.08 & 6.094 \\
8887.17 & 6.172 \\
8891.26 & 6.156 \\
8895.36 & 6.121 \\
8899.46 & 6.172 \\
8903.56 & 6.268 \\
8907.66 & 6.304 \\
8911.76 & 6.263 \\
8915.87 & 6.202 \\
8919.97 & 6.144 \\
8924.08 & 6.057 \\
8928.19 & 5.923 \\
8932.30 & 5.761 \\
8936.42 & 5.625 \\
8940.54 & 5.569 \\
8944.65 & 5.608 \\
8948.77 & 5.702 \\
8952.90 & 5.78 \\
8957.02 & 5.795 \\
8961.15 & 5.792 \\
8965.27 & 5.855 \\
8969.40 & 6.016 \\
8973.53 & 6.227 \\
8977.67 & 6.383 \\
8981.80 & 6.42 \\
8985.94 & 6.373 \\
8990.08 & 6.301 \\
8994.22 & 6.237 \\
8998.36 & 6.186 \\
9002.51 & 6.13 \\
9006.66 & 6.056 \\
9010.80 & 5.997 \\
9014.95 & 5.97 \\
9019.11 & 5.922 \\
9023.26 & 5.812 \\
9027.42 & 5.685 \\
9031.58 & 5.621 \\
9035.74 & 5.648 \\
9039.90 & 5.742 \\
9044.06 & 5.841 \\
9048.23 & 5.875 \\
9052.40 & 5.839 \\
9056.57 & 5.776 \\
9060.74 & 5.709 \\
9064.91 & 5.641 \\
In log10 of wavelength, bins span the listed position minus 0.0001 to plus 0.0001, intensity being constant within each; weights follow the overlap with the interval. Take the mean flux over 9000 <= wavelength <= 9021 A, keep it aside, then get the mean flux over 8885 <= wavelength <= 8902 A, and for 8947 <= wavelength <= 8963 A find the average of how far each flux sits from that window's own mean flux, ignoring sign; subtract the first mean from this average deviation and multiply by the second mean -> -36.8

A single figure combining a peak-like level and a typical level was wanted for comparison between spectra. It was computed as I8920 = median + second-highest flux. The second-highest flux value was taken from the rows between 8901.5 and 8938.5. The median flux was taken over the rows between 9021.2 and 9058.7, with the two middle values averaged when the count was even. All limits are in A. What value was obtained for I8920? 12.0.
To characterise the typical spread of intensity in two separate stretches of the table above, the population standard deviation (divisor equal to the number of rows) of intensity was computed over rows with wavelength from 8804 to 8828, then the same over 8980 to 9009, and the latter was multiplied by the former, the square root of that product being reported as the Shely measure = 0.096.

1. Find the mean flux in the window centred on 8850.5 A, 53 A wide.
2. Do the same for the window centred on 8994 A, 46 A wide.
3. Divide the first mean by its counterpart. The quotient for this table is 0.97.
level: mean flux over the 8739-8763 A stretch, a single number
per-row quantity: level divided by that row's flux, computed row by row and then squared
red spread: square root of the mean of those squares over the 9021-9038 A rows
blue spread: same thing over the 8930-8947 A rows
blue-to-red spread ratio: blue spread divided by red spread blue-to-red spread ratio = 1.01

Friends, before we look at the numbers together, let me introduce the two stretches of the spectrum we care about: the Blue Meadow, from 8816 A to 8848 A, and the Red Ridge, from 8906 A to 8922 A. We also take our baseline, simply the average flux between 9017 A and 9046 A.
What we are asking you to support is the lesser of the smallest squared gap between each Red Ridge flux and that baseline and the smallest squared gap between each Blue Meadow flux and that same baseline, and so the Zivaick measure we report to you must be 0.048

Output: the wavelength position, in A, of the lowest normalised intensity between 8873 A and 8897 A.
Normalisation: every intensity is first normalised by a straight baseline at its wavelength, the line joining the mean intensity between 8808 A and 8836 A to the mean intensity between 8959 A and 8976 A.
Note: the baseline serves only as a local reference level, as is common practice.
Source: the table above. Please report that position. 8878.99 A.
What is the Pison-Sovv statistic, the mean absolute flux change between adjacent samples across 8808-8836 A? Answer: 0.056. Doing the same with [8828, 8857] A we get 0.057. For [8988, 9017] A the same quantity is 0.055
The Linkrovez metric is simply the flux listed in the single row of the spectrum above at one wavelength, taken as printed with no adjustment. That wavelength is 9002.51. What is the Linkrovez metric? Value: 6.13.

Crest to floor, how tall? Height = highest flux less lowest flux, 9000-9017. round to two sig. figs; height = 0.16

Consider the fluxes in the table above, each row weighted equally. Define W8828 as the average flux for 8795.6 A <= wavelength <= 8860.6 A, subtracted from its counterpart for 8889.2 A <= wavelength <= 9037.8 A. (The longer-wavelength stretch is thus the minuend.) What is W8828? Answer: -0.03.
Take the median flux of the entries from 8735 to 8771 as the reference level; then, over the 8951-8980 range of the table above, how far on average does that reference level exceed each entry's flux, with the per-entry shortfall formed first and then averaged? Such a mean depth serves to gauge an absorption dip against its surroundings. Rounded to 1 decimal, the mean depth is -0.4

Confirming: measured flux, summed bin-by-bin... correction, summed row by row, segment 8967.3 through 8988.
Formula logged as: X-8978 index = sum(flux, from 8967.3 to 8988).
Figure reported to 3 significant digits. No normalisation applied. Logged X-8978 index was 31.4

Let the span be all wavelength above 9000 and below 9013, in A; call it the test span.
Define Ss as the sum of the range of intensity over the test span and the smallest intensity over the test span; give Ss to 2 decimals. 6.13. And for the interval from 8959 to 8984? 6.42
